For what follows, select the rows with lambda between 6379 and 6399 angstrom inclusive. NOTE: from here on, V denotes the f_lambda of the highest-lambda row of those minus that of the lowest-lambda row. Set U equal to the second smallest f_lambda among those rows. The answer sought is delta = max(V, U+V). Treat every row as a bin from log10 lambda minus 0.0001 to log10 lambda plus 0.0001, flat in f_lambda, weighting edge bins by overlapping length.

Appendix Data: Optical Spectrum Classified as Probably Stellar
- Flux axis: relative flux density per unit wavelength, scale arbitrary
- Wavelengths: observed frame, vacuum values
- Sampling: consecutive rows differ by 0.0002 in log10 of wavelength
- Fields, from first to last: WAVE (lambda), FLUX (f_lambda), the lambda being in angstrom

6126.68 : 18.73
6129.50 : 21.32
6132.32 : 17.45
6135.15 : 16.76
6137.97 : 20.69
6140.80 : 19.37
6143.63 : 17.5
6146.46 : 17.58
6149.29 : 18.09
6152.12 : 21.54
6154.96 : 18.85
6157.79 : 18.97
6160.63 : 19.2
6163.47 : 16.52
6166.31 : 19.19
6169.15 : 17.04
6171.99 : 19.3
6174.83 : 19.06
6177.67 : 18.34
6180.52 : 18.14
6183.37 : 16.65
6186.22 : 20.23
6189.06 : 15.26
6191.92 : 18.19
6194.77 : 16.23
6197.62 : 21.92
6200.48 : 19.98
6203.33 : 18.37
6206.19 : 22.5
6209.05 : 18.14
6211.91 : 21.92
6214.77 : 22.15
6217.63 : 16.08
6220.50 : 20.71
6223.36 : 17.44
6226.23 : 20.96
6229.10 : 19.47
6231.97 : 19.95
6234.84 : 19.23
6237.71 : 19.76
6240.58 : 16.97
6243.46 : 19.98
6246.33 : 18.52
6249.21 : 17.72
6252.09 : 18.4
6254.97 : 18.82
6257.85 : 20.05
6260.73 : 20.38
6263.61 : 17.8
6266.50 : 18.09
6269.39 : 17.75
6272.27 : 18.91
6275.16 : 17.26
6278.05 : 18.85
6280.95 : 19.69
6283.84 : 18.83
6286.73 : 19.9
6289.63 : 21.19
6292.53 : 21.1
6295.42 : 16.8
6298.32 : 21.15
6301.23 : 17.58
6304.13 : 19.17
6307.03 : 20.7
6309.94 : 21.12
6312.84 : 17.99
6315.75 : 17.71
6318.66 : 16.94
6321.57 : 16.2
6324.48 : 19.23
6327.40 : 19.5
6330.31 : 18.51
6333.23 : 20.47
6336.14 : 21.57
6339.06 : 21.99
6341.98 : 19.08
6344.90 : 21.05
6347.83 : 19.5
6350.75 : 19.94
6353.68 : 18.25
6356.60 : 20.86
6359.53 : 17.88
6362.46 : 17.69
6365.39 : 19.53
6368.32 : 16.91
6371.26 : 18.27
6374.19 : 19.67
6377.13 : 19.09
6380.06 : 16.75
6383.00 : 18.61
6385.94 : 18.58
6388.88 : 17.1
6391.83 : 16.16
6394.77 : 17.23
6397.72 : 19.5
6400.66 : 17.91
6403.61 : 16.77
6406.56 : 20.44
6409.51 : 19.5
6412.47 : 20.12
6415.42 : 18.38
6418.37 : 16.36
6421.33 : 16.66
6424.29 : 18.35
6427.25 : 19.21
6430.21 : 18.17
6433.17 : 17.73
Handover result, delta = 19.5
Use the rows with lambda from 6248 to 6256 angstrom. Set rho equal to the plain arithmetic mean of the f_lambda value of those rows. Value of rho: 18.3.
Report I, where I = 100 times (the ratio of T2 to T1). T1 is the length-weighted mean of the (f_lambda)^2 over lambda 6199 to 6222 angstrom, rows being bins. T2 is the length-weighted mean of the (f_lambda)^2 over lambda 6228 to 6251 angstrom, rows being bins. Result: 89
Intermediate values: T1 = 404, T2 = 360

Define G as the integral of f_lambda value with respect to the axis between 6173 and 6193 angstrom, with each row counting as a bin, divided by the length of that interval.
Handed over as 18.0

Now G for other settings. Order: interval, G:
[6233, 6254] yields 18.7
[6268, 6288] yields 18.7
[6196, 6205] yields 20.1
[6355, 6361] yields 19.4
